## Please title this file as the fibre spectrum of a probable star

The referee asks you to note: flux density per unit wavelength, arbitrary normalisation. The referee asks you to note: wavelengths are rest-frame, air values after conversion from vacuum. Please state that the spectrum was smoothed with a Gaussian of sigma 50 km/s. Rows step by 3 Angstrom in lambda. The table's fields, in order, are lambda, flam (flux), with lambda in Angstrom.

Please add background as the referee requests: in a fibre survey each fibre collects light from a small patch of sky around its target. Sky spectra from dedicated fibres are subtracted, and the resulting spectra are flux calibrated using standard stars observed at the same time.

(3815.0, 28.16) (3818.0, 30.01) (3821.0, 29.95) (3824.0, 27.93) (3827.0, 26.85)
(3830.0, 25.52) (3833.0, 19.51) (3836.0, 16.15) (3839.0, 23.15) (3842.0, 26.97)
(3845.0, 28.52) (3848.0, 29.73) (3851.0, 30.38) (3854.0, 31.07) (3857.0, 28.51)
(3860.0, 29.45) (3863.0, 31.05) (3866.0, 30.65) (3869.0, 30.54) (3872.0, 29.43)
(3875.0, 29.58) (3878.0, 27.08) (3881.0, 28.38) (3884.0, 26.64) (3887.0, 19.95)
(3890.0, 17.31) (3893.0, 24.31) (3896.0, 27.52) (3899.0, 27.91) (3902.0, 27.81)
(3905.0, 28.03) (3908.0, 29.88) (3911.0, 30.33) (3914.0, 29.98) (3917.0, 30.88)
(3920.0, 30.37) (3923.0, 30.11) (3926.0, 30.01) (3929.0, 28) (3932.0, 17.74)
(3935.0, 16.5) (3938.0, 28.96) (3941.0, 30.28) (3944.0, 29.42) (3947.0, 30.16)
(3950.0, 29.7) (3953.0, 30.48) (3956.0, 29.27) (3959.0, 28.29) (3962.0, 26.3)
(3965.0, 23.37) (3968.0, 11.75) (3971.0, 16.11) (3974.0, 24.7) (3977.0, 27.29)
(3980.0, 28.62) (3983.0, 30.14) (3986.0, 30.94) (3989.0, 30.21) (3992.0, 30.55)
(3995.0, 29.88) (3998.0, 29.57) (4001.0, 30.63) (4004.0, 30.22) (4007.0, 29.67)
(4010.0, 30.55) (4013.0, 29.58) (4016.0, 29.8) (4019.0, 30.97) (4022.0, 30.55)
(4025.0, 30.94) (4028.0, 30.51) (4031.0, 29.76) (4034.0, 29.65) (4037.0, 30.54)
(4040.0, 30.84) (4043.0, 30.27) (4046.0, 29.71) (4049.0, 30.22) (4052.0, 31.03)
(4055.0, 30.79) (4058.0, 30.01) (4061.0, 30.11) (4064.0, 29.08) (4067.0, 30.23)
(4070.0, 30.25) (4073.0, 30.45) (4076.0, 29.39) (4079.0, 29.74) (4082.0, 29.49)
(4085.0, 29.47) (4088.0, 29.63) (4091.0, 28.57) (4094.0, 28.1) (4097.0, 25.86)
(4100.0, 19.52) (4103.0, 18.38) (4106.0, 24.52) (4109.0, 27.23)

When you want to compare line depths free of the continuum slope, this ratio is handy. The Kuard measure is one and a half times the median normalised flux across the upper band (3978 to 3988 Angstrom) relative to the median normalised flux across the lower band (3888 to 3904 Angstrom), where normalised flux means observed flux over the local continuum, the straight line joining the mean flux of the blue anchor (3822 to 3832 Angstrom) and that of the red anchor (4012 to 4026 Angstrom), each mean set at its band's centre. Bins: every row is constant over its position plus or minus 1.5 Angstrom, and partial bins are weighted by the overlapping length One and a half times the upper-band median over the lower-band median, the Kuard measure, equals 1.55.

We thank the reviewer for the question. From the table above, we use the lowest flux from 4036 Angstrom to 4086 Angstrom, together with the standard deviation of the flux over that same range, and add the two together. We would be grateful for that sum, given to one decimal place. 29.6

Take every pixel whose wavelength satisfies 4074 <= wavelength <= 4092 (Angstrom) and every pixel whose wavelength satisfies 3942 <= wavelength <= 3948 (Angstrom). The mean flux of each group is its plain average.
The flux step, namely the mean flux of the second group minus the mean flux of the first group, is 0.4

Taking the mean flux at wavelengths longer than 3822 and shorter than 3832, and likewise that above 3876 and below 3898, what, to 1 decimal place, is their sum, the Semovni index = 51.2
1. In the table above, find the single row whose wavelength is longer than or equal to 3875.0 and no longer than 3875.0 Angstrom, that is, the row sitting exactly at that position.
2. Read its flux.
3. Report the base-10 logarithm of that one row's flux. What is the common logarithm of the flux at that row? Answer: 1.47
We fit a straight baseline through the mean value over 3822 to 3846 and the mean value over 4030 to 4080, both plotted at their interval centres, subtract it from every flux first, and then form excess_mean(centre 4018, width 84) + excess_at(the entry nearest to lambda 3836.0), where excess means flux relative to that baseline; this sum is -7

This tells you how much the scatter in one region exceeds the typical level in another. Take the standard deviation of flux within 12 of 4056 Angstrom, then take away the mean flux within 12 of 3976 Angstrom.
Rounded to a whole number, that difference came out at -24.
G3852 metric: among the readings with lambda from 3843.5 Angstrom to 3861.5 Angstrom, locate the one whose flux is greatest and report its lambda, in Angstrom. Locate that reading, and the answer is 3854.0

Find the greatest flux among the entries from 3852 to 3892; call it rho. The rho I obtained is 31.07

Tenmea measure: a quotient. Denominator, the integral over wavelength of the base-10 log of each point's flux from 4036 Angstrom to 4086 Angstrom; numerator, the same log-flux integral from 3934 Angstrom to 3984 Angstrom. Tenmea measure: 0.95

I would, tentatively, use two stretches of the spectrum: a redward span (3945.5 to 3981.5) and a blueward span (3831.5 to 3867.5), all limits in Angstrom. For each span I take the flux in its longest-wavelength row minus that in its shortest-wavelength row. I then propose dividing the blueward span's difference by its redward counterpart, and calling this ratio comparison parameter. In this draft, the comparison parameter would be -7.2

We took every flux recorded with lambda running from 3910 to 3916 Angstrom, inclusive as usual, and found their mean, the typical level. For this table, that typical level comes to 30.2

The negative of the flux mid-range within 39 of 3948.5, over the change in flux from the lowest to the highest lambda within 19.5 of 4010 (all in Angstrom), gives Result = 534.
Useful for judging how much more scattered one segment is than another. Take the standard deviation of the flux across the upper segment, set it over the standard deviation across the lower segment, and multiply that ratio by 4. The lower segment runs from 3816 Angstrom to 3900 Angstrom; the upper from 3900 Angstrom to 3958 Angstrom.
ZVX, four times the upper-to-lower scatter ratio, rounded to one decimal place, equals 3.9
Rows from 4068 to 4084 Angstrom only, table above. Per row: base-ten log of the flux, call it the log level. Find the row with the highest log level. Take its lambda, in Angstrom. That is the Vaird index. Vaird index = 4073.0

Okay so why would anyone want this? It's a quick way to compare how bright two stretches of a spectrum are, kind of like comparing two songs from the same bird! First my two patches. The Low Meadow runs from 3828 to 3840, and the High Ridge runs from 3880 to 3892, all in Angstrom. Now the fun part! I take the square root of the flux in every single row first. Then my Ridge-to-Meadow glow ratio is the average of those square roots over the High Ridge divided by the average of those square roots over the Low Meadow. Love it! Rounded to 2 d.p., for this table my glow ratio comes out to 1.04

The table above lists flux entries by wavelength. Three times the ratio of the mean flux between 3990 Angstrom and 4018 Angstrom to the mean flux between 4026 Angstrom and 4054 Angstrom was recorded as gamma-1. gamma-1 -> 2.98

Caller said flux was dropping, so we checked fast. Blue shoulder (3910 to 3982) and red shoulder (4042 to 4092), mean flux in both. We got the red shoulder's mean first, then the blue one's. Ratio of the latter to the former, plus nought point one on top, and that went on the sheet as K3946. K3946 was 0.99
